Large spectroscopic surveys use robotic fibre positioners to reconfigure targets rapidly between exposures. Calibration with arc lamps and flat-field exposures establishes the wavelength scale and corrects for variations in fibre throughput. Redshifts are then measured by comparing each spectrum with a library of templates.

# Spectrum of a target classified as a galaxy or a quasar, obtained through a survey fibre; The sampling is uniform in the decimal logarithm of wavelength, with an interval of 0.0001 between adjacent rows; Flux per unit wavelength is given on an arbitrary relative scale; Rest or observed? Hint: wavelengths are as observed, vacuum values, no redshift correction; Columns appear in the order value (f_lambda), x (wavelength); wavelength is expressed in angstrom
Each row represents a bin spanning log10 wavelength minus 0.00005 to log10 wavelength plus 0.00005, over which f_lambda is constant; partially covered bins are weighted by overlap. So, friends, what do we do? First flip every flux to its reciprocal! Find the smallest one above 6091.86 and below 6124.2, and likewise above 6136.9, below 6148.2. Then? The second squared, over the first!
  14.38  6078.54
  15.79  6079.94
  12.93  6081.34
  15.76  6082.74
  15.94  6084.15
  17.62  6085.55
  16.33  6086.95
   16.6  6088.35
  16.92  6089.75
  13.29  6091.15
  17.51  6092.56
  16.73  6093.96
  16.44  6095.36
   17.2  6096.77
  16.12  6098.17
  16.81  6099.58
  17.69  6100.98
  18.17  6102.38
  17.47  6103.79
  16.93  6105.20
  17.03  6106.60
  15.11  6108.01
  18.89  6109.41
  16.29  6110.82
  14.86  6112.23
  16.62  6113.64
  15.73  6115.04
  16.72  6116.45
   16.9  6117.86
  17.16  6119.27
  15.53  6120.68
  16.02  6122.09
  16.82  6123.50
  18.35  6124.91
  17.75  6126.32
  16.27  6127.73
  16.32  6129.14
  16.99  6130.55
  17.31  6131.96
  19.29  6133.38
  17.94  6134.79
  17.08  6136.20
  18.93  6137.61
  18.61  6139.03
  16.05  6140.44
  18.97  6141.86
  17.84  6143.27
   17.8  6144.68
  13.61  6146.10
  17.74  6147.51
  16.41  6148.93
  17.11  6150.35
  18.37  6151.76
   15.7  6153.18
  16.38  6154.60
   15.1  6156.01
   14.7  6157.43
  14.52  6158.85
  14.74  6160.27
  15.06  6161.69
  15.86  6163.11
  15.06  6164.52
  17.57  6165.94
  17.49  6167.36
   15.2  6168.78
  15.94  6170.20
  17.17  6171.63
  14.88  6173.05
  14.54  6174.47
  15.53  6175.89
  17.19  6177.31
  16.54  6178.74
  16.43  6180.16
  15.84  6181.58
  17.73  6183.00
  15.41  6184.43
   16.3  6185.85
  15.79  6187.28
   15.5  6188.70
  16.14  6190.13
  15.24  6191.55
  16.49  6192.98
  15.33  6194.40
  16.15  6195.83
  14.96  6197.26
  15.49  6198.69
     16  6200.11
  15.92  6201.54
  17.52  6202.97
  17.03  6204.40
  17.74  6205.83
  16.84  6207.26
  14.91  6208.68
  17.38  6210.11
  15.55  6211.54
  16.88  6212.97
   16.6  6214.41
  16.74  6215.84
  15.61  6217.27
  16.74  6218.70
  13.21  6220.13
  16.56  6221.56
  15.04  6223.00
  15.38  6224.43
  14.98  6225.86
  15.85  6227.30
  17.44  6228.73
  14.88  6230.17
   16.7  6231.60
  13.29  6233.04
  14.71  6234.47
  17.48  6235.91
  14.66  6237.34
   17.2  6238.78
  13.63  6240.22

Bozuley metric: 0.052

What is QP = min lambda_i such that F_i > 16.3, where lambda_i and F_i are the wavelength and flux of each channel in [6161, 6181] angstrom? 6165.94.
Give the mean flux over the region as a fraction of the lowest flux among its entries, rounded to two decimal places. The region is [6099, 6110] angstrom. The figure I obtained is 1.14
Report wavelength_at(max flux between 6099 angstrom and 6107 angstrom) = 6102.38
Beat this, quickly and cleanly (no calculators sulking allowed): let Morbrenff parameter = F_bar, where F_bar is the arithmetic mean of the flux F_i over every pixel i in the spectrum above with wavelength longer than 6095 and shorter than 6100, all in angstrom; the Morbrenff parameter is 16.6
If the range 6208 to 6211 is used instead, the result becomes 16.1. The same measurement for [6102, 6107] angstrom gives 17.4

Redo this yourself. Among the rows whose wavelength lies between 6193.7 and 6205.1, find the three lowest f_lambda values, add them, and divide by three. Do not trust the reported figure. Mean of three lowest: 15.3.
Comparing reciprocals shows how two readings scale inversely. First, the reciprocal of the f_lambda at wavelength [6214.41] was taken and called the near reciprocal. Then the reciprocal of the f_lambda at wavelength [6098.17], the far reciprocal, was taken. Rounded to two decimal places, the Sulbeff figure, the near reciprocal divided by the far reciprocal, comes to 0.97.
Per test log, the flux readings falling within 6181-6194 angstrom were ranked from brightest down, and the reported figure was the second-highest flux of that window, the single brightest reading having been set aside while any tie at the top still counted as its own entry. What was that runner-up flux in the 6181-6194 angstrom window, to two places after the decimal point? 16.49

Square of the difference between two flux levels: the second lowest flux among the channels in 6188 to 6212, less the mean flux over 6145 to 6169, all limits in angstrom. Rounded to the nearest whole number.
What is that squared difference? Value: 1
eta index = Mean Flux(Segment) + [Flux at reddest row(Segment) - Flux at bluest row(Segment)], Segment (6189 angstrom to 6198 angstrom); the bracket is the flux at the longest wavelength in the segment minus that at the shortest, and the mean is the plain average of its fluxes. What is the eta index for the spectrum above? 14.5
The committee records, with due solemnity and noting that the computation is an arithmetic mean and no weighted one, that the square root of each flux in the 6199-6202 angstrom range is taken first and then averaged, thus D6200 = 3.99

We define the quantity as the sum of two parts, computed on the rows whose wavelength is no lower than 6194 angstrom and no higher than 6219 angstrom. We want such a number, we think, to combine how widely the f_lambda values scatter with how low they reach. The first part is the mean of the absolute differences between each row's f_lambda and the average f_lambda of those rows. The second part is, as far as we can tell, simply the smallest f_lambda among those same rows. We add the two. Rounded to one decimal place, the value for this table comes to 15.7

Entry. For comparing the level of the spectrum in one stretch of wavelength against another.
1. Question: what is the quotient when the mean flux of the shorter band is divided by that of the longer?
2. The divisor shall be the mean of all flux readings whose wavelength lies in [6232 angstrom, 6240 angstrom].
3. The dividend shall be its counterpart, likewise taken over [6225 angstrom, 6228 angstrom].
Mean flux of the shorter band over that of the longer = 1.00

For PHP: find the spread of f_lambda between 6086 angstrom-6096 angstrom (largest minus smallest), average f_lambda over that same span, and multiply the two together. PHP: 69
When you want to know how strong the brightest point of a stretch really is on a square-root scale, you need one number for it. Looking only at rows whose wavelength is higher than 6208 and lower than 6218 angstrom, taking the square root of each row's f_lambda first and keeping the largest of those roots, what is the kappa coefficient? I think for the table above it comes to 4.17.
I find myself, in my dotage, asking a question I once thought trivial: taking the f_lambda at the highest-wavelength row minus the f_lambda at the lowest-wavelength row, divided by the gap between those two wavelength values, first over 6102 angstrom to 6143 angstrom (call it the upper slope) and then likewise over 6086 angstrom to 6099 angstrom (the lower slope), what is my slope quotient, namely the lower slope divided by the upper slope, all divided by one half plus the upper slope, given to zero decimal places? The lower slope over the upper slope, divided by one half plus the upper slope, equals -2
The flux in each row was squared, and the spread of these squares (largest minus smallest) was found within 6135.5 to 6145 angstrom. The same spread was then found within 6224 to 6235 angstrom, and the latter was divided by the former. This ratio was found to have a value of 1.25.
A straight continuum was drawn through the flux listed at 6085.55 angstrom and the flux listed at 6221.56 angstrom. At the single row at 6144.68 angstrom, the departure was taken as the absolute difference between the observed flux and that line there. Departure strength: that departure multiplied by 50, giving 32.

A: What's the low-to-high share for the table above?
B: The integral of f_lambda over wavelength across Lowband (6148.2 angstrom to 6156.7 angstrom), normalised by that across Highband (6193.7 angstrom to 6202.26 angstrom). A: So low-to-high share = 1.05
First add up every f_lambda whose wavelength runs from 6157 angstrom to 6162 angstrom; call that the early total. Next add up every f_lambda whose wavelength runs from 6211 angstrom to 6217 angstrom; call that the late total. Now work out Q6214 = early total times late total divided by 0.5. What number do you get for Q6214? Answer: 7763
